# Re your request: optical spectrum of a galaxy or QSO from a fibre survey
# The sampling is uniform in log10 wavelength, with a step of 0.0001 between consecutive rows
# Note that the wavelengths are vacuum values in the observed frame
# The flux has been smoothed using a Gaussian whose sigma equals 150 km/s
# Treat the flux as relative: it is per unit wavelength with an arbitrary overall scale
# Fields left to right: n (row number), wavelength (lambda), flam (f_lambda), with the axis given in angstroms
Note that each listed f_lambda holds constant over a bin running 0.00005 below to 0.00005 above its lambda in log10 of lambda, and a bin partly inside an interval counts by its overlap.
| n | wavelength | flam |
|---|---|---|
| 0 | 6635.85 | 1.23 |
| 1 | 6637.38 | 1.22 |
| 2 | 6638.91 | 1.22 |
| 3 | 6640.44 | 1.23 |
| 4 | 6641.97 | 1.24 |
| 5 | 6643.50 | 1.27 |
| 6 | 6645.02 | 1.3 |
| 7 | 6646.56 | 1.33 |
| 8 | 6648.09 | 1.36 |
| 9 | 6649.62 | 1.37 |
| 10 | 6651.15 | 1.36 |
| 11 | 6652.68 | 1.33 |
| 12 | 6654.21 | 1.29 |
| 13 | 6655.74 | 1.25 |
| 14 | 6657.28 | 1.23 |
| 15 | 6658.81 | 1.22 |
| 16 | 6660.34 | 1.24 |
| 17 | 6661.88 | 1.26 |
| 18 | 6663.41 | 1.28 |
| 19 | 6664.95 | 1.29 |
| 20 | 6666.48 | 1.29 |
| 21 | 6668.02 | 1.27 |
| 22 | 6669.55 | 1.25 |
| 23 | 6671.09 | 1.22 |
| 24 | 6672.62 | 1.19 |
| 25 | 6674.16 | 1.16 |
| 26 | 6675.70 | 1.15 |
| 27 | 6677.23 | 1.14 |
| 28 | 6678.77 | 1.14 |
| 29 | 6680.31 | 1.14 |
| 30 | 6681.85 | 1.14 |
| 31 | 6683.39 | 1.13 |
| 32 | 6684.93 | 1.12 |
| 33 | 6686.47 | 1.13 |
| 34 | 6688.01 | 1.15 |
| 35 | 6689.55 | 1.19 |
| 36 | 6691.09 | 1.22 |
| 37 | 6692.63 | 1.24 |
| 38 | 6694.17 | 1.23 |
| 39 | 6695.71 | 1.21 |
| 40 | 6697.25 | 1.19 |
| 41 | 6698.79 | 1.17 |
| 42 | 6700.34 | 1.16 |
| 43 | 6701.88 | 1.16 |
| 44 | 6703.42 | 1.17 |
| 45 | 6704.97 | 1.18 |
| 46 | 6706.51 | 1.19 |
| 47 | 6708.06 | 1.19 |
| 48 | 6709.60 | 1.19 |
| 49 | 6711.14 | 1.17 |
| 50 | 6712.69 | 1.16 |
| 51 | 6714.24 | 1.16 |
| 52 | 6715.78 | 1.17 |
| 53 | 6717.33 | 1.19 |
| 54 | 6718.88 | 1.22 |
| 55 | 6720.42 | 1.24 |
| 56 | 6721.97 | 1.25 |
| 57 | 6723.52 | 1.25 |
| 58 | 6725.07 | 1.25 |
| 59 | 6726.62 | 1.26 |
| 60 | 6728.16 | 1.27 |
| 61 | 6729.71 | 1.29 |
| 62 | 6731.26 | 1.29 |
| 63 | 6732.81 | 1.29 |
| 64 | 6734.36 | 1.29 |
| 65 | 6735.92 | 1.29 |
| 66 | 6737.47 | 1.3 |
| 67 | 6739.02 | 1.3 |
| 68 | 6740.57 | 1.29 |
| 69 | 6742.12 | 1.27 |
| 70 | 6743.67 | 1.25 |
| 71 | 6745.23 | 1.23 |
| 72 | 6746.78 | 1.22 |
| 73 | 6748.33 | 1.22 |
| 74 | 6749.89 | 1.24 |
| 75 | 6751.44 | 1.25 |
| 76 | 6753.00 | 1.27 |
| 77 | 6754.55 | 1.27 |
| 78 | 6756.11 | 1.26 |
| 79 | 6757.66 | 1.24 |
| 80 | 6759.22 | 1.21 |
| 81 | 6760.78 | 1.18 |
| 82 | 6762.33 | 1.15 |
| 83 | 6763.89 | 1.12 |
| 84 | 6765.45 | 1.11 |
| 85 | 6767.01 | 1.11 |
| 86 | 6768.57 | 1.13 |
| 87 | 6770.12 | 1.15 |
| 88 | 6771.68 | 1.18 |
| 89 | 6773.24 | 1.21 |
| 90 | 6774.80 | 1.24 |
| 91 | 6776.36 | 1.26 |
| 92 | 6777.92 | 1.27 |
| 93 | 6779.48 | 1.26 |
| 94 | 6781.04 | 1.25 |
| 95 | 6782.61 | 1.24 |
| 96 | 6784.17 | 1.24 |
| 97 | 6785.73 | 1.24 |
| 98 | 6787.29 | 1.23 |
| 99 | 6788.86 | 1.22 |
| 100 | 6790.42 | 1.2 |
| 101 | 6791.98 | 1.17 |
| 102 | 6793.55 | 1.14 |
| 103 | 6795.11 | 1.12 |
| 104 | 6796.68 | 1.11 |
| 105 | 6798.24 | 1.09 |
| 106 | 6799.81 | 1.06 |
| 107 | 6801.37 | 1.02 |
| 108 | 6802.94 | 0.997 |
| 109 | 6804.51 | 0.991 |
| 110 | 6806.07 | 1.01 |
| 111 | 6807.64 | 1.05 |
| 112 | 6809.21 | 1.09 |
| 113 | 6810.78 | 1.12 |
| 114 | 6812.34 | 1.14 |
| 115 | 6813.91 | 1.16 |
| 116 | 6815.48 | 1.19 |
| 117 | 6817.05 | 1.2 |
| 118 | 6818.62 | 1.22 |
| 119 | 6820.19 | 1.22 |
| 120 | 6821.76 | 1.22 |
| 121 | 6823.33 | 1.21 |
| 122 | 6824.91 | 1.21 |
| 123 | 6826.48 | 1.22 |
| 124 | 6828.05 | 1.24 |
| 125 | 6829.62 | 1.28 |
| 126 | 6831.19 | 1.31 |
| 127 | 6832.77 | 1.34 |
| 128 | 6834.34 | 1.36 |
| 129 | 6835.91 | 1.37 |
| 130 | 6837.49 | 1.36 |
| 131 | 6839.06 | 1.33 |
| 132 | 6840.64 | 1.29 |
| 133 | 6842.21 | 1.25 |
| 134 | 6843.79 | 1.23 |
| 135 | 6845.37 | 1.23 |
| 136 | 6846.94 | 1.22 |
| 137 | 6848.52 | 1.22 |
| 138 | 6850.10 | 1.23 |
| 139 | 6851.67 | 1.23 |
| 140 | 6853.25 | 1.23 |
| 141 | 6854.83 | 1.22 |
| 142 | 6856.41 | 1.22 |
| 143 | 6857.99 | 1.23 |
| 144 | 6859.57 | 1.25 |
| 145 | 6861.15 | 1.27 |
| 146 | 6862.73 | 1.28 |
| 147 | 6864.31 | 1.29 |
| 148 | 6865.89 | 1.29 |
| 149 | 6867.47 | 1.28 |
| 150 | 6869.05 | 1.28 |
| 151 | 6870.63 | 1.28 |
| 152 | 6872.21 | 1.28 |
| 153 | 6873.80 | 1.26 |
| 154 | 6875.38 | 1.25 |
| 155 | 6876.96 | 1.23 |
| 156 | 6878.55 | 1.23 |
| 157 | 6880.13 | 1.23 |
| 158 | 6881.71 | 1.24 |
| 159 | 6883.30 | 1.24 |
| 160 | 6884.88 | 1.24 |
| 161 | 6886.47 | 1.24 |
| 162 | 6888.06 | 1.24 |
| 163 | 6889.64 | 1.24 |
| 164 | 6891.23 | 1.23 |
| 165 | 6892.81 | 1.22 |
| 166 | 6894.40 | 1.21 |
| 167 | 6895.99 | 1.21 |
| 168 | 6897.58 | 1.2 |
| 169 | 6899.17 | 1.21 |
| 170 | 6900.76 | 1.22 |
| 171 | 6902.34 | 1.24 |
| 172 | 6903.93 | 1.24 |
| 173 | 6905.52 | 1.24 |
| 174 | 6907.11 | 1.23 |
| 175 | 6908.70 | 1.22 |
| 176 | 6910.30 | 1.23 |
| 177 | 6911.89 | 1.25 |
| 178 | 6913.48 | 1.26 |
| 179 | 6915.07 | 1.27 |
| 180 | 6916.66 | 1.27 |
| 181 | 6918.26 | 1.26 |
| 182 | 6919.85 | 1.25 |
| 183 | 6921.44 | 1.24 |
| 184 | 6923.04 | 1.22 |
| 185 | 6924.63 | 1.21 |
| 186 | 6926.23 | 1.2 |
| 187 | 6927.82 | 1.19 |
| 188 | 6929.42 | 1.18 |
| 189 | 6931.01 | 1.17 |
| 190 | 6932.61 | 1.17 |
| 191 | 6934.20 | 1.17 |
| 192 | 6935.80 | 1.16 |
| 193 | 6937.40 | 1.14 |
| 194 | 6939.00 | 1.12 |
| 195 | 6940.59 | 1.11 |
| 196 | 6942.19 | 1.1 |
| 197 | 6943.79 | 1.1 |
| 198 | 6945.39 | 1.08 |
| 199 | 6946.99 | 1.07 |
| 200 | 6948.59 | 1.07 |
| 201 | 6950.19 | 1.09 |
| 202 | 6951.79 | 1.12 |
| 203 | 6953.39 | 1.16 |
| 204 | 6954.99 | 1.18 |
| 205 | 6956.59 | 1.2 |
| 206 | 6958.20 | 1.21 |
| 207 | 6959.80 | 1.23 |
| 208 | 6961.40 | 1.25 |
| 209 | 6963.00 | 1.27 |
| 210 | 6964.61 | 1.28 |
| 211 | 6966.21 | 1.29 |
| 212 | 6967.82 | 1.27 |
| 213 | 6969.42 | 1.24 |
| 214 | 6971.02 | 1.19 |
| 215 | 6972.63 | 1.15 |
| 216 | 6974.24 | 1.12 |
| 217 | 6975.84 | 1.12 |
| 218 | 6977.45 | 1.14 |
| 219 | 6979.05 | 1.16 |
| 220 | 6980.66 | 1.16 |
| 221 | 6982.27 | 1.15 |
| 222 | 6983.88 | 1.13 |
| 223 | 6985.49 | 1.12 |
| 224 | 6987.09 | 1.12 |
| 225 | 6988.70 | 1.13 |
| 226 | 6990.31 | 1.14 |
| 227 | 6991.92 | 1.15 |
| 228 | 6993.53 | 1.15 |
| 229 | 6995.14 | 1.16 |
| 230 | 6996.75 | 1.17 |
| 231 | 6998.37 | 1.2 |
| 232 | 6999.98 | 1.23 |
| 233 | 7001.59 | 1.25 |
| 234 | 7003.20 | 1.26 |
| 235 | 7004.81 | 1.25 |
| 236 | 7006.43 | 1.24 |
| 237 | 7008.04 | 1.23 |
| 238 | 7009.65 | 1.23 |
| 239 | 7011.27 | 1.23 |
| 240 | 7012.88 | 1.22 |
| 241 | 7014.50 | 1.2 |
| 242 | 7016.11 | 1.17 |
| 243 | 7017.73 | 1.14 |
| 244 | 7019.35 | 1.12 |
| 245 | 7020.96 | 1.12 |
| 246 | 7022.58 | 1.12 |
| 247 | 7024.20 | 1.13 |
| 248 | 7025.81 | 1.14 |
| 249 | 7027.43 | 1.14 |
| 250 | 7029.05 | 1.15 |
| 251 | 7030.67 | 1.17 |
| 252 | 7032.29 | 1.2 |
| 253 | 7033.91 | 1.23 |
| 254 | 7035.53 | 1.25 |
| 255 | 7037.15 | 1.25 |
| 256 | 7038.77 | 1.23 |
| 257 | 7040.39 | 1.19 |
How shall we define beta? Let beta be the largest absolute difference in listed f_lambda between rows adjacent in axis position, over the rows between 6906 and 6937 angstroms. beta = 0.020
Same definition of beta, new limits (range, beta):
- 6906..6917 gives 0.020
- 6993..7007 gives 0.030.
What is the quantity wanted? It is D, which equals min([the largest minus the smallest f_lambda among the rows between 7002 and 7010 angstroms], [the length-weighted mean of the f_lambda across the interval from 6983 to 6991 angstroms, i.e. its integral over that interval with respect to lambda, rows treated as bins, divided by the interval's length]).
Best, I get 0.030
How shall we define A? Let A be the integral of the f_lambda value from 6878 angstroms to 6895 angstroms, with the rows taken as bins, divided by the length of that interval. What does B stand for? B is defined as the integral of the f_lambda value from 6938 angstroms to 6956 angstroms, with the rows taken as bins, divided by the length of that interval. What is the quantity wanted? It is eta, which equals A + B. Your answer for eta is 2.34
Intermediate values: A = 1.23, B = 1.111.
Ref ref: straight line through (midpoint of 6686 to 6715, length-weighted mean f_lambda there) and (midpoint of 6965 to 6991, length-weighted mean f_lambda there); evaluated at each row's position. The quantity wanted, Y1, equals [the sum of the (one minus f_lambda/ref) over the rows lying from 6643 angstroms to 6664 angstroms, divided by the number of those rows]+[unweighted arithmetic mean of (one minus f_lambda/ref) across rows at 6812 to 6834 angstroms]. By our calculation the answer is -0.13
